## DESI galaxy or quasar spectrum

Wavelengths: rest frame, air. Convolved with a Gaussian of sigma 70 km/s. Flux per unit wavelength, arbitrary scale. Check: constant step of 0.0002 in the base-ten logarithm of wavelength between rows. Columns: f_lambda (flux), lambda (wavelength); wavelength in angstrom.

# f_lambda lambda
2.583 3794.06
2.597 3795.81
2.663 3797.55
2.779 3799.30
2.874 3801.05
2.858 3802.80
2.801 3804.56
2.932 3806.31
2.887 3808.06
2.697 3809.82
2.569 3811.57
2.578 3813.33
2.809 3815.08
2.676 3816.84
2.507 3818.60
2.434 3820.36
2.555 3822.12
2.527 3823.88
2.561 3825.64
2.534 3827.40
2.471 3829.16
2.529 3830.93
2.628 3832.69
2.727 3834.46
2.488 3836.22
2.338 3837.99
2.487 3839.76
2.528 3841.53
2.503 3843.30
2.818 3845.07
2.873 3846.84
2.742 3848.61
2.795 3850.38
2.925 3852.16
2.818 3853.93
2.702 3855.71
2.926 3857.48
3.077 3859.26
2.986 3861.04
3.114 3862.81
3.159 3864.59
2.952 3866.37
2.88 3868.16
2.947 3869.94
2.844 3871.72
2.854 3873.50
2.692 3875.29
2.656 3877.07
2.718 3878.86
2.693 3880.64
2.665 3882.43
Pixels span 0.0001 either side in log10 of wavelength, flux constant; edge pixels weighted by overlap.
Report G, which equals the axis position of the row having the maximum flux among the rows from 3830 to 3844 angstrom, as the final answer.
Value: 3834.46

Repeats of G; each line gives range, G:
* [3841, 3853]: 3852.16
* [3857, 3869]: 3864.59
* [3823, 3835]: 3834.46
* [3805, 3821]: 3806.31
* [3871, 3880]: 3873.50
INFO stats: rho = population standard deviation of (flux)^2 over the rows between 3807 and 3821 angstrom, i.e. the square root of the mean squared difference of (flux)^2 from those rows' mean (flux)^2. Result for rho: 0.76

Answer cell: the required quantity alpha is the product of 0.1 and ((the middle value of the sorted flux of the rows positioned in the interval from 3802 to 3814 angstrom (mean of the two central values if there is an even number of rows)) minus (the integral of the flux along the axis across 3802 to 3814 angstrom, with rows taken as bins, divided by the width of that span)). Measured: 0.0040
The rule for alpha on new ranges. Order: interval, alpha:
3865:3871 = 0.0007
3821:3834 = -0.0014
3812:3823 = -0.0025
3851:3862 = 0.0020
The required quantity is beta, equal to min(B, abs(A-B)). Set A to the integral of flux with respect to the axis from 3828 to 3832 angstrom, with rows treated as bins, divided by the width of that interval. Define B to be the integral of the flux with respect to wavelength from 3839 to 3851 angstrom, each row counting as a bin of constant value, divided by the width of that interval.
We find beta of 0.17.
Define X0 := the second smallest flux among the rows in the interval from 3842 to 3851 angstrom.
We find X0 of 2.742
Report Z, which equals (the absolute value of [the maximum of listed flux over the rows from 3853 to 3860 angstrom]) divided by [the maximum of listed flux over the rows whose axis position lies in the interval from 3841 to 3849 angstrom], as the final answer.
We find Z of 1.07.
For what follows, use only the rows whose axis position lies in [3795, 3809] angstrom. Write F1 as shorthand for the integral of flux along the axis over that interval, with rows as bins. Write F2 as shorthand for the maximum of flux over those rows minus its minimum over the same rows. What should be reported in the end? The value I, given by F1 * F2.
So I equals 13.1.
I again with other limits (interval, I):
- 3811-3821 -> 9.7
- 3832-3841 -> 8.9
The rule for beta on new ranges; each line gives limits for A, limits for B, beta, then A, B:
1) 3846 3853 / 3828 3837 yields 0.26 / 2.83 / 2.6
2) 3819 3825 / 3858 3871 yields 0.50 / 2.51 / 3.0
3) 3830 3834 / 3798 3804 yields 0.23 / 2.59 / 2.8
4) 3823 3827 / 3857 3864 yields 0.49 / 2.55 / 3.0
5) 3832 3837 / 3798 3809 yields 0.23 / 2.62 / 2.8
